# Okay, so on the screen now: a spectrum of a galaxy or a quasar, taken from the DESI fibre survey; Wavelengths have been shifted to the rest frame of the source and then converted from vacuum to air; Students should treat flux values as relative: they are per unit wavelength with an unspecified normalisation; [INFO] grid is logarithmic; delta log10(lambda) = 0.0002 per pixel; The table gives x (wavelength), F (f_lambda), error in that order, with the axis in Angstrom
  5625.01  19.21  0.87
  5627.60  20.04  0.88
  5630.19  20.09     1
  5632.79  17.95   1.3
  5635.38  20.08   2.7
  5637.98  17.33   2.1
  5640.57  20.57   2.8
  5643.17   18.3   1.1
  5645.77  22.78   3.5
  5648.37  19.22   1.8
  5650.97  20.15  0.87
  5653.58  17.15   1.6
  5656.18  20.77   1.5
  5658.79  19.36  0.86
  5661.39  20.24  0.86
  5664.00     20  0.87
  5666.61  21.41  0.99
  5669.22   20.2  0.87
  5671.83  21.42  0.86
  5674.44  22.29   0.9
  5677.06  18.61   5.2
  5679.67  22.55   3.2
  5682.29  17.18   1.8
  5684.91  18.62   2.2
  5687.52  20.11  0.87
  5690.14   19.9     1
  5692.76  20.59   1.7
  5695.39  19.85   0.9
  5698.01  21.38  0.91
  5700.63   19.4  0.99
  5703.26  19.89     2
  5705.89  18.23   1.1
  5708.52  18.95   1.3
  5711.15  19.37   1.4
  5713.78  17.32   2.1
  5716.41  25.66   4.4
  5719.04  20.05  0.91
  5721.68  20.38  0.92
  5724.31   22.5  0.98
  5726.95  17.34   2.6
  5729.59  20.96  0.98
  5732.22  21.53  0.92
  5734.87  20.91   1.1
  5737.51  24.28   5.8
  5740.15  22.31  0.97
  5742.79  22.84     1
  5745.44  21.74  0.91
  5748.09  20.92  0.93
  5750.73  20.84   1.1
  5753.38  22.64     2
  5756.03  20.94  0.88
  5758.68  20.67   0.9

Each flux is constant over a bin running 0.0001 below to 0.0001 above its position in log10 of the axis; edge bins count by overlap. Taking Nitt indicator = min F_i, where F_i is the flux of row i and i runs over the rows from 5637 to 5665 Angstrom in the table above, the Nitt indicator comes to 17.15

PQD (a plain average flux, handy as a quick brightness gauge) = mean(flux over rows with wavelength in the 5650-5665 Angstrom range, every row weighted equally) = 19.6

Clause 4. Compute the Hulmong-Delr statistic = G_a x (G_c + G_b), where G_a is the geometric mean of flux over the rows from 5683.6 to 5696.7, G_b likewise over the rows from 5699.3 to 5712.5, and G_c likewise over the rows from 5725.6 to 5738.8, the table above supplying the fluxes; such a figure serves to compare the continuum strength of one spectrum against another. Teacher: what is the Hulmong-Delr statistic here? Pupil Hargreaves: 793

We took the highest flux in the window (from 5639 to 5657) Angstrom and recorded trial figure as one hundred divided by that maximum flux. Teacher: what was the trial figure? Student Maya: 4.39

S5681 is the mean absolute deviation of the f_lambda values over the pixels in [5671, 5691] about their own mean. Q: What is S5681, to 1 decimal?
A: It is 1.5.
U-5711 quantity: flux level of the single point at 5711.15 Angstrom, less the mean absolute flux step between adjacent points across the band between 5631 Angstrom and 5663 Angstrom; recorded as 16.8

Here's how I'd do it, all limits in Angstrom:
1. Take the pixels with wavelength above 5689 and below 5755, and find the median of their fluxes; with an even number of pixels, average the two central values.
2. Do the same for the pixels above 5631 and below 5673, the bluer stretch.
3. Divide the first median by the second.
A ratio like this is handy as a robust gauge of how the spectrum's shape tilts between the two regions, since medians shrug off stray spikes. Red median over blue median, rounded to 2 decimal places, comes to 1.04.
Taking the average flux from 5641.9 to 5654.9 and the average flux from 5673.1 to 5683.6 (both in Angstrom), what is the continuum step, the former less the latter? -0.6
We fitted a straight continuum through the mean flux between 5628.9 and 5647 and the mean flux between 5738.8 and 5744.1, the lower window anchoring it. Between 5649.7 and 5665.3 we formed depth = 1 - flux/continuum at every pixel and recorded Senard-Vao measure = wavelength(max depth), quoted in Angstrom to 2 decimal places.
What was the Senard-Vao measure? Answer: 5653.58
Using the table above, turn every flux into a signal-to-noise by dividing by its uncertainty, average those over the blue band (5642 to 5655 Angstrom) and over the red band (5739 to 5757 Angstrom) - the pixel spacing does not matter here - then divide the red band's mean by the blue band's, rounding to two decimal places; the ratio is 1.54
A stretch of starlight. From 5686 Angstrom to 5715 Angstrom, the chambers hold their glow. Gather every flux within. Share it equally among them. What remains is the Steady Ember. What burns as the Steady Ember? 19.5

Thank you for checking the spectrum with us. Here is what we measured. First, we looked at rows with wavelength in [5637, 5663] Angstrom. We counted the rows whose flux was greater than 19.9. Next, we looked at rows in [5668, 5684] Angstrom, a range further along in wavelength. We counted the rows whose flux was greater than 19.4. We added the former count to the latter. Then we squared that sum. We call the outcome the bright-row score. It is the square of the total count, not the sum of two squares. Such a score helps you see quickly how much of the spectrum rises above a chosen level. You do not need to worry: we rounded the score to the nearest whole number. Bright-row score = 81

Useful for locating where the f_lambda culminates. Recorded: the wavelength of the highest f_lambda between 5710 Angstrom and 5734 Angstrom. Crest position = 5716.41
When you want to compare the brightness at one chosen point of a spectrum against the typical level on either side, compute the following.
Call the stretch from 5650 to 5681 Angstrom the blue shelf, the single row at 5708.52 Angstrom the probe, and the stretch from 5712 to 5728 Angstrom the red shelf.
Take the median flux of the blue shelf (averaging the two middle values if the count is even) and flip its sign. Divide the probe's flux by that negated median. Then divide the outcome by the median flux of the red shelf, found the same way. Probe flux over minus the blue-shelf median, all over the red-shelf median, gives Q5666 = -0.046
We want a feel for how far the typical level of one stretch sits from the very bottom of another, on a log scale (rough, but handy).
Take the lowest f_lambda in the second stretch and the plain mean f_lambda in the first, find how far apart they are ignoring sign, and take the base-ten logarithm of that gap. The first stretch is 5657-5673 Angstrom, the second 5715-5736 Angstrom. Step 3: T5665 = 0.49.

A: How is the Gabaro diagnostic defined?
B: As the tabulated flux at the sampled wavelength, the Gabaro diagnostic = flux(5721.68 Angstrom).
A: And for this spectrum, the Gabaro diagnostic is 20.38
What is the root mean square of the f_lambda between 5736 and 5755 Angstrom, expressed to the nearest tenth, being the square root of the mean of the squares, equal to 22.3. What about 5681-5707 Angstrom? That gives 19.5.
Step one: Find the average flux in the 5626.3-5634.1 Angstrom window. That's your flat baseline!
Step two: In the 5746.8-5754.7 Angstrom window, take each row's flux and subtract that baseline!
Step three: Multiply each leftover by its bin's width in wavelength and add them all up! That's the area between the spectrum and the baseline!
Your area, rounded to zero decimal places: 17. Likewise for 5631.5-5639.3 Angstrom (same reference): -7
